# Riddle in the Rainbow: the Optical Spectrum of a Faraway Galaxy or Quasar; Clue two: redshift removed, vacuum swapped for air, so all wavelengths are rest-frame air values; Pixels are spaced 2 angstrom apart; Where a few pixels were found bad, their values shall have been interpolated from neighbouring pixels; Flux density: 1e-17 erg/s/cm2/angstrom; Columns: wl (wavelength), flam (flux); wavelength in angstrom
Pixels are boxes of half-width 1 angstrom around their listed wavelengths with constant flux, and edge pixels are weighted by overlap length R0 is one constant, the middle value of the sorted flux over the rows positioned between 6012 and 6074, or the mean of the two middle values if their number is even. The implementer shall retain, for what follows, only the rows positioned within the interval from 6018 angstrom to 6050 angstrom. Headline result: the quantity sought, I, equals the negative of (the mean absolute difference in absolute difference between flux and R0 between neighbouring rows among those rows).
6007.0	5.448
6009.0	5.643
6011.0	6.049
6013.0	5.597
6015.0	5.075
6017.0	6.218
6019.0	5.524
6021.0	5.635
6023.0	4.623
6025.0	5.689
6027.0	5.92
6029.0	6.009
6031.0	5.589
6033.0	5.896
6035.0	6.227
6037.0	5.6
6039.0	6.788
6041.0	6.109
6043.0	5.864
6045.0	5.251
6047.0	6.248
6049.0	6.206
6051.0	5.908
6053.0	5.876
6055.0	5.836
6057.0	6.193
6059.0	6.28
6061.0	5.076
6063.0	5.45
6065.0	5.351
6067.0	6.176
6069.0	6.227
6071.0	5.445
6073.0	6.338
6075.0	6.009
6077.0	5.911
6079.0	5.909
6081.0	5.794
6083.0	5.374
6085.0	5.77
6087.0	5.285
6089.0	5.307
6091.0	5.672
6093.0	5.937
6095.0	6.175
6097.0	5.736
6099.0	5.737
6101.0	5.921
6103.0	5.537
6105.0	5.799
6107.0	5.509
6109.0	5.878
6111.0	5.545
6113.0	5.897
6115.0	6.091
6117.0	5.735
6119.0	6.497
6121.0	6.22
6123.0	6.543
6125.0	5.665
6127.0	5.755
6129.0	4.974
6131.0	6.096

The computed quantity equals -0.379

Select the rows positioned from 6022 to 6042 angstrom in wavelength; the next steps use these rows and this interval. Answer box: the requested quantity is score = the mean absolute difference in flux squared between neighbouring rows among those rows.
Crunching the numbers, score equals 6.45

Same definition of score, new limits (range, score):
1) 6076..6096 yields 2.89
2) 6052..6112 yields 3.85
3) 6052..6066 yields 4.09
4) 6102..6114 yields 3.66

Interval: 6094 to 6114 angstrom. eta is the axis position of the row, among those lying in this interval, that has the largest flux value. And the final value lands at 6095.0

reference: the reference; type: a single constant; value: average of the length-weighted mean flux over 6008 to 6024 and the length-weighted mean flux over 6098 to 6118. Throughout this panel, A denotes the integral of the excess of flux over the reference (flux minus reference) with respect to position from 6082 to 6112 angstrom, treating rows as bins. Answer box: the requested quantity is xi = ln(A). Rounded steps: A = 0.7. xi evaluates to -0.3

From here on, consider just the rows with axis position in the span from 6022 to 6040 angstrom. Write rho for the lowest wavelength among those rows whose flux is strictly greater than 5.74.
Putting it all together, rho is 6027.0 angstrom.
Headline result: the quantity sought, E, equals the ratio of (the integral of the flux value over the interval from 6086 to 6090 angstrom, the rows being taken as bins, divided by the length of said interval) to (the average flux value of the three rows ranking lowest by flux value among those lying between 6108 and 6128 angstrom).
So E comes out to 0.94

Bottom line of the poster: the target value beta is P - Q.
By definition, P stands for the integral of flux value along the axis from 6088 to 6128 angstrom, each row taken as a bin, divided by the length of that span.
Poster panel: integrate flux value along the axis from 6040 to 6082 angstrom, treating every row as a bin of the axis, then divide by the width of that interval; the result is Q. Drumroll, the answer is -0.02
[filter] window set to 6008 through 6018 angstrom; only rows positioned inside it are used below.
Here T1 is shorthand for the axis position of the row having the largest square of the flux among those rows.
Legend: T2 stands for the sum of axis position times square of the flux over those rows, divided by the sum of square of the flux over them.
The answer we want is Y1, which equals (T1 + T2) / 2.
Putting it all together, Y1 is 6015.0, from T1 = 6017.0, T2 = 6013.0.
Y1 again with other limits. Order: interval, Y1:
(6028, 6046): 6038.0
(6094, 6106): 6097.4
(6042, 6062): 6055.5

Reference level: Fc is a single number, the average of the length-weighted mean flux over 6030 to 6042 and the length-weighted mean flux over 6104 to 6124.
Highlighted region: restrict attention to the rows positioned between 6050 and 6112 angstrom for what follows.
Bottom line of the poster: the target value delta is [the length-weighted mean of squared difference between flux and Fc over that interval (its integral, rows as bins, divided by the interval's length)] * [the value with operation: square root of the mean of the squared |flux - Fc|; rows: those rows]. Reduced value 0.061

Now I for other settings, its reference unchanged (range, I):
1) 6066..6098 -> -0.191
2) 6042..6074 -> -0.193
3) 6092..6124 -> -0.246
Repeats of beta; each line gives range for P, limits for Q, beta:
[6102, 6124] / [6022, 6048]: 0.10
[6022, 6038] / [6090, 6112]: -0.07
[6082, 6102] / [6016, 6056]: -0.16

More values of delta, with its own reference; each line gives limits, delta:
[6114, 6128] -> 0.041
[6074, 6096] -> 0.058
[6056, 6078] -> 0.090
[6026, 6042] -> 0.046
